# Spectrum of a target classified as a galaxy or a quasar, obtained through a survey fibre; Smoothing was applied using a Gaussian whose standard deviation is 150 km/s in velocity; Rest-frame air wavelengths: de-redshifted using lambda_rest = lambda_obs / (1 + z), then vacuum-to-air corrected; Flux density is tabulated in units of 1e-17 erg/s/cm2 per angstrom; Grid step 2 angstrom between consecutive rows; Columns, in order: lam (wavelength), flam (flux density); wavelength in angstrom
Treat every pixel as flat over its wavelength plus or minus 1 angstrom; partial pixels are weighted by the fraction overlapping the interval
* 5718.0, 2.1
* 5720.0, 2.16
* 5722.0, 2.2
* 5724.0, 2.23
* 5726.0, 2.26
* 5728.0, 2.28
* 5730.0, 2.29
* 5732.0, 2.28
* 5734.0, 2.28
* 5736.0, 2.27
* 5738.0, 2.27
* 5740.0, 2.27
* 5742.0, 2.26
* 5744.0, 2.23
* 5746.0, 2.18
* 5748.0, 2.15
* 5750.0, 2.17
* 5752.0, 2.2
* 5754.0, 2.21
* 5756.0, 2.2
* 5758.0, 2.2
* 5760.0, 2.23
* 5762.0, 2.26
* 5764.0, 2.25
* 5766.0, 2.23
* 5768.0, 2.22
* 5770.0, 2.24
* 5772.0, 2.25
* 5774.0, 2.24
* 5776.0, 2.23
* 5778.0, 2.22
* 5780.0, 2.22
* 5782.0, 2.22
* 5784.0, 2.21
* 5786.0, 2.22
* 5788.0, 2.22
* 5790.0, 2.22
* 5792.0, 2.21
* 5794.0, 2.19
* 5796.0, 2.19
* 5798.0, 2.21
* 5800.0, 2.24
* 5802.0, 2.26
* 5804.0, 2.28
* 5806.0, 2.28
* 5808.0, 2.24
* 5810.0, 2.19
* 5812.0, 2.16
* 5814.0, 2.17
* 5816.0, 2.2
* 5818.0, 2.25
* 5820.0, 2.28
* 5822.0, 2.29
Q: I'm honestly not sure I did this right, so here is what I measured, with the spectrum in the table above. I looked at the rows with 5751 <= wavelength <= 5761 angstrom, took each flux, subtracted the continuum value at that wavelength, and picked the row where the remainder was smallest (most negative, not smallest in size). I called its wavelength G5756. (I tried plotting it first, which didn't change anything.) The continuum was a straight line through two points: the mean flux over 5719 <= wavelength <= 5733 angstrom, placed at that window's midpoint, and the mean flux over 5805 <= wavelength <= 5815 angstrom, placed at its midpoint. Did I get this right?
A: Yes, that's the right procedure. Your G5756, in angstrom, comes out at 5752.0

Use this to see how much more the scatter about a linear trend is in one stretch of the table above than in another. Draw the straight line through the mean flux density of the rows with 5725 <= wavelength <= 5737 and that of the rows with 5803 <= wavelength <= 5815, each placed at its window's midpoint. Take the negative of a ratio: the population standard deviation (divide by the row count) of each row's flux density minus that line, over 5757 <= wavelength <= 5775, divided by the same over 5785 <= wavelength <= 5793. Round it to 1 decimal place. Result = -5.8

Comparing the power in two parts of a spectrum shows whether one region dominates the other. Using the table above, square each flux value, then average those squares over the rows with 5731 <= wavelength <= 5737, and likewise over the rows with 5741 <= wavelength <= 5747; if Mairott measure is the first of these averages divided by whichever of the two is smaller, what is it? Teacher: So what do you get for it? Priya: 1.05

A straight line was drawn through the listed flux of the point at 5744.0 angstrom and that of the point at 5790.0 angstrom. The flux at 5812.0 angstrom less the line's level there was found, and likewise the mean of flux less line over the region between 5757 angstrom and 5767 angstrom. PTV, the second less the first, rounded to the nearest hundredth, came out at 0.06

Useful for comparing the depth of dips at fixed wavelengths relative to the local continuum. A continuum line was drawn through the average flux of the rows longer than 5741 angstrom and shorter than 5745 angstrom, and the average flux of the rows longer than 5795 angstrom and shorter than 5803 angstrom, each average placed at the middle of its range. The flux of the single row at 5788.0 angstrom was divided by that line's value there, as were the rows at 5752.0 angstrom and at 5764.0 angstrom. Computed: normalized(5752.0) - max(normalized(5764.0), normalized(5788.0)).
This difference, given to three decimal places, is -0.024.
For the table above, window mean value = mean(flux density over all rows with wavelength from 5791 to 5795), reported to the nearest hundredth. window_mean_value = 2.20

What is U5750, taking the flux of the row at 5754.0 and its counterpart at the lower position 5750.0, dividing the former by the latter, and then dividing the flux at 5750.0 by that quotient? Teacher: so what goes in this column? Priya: 2.13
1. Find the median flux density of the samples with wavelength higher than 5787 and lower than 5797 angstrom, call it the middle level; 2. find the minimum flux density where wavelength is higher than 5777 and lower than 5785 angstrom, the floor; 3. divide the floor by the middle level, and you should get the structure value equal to 1.00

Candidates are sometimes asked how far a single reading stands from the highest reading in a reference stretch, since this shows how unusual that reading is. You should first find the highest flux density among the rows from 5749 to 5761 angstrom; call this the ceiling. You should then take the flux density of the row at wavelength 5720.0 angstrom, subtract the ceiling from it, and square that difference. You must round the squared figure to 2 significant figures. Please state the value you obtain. 0.0049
